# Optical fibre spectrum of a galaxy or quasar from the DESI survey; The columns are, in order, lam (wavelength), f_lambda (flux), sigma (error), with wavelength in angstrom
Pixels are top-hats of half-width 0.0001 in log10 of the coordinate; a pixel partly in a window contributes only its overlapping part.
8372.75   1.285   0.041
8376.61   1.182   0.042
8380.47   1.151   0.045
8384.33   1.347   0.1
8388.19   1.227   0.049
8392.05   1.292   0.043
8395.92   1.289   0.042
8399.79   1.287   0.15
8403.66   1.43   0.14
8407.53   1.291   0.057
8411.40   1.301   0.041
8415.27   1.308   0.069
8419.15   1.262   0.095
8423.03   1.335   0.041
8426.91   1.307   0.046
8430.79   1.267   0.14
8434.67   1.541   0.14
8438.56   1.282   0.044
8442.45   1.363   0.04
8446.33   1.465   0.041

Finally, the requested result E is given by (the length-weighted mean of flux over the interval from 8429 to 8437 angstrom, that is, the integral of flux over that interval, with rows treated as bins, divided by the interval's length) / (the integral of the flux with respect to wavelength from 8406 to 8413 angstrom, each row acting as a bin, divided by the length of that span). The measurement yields 1.08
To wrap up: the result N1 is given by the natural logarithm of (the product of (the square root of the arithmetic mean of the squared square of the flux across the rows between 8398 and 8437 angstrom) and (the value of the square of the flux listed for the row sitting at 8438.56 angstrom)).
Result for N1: 1.08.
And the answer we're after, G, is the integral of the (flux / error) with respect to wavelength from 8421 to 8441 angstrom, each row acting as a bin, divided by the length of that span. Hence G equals 22.3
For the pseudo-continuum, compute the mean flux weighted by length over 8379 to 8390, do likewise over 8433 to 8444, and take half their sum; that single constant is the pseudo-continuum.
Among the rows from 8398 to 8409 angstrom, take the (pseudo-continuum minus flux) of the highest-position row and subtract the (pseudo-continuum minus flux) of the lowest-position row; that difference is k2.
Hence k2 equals 0.00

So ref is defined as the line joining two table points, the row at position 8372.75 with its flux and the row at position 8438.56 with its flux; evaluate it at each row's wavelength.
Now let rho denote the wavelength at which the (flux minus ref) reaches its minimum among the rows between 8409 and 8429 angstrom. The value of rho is 8419.15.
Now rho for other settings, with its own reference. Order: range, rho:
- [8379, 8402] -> 8380.47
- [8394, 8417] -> 8399.79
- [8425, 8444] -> 8430.79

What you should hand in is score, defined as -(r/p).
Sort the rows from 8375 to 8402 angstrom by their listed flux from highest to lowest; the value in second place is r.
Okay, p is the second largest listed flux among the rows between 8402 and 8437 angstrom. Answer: -0.90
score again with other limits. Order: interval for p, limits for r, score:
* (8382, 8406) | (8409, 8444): -1.01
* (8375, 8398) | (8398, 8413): -1.01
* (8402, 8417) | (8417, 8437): -1.02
